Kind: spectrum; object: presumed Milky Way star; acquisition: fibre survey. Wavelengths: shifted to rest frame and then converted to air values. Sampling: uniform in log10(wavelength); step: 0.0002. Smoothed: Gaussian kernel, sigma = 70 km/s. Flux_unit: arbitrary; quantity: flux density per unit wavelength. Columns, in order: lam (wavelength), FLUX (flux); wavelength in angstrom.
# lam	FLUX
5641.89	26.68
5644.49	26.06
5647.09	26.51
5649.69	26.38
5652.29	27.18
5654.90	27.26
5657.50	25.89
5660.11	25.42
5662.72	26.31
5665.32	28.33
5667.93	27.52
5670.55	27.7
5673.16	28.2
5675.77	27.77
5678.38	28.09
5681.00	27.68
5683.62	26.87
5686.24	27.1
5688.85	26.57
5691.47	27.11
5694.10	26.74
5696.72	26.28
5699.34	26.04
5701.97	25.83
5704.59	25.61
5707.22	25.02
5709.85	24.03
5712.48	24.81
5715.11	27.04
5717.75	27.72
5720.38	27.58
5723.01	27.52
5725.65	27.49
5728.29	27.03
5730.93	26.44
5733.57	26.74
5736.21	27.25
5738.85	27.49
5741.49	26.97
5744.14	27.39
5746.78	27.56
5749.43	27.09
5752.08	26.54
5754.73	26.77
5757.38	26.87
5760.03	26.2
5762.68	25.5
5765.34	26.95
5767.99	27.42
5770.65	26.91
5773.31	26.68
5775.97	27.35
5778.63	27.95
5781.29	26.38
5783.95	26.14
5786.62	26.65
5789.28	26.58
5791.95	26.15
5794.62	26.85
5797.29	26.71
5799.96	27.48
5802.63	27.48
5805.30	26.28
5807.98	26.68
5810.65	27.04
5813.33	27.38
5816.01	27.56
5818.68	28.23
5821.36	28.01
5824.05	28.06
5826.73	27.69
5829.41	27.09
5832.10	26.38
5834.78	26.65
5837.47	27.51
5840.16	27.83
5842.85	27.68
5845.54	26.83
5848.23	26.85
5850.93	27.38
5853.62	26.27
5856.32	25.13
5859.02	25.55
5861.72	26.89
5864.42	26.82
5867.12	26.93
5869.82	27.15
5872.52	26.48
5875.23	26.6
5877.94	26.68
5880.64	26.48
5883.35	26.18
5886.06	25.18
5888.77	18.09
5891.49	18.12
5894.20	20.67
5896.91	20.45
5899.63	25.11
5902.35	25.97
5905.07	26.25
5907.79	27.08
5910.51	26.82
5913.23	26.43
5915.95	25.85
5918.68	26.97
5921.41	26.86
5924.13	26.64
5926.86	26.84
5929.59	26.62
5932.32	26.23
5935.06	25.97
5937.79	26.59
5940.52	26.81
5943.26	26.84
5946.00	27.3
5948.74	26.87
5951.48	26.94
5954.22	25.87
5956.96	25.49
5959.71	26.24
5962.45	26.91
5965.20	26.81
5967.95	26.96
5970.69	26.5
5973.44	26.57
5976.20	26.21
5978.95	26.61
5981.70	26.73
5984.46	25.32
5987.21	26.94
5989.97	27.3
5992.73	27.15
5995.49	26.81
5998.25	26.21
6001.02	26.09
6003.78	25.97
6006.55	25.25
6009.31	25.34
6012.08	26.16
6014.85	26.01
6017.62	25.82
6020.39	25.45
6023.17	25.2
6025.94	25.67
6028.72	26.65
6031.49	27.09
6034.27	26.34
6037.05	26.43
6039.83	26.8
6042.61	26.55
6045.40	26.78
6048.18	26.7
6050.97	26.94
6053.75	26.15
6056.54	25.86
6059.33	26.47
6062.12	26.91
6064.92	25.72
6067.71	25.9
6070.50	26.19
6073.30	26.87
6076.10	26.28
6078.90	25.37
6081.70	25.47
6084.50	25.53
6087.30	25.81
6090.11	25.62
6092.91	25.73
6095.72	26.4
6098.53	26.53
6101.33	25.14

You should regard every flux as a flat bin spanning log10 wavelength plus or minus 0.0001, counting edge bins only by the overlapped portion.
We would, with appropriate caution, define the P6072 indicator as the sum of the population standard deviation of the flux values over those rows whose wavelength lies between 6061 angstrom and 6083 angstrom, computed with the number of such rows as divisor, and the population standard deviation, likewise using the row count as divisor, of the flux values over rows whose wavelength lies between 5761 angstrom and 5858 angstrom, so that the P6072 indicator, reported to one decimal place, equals 1.2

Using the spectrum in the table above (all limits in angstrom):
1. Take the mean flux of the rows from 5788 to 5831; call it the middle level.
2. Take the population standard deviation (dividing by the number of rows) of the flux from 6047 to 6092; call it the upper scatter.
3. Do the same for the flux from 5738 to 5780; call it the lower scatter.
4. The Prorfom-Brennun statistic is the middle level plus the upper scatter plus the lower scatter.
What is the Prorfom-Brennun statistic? 28.3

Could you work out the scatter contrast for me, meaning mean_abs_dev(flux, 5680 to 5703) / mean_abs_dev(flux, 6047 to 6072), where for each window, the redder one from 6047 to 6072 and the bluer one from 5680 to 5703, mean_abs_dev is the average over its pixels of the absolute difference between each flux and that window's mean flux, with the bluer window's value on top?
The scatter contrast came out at 1.2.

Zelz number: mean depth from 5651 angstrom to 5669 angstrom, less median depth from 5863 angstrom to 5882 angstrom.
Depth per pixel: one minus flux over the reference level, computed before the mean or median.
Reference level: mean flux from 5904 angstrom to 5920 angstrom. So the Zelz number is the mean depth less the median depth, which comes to -0.006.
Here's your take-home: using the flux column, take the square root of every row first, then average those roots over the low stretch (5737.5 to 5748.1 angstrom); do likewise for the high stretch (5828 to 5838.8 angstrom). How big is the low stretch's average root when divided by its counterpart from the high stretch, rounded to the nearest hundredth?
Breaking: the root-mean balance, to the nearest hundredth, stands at 1.01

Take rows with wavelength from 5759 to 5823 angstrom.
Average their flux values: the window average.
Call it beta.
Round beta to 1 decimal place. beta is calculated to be 26.9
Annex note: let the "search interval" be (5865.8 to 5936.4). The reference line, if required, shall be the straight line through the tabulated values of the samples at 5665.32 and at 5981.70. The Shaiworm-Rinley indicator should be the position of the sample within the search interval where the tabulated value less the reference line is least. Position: 5888.77 angstrom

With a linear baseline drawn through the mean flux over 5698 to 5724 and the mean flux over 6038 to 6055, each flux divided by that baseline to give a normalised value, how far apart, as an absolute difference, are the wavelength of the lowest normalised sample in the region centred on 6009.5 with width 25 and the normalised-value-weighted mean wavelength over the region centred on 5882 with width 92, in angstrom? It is 125.1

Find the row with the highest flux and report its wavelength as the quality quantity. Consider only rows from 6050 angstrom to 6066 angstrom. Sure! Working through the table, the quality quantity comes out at 6050.97 angstrom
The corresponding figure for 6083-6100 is 6098.53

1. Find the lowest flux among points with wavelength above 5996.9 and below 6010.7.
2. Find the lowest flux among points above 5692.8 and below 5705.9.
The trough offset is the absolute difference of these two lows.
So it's 0.36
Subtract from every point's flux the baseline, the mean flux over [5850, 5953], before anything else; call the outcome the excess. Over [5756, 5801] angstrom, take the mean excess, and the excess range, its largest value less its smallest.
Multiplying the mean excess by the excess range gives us 2.5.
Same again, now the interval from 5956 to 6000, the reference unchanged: 1.6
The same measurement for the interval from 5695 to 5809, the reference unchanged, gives 3.7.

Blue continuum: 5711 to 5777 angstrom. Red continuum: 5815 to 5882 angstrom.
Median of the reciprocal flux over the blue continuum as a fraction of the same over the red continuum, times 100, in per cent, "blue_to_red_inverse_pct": 99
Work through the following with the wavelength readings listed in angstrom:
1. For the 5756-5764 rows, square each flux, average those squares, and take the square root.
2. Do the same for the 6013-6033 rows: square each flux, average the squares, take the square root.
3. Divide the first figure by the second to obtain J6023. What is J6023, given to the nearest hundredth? 1.01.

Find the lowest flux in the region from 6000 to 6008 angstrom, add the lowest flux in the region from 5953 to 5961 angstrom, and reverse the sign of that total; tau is -50.7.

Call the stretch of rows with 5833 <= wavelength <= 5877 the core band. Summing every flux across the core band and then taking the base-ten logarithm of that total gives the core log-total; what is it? 2.6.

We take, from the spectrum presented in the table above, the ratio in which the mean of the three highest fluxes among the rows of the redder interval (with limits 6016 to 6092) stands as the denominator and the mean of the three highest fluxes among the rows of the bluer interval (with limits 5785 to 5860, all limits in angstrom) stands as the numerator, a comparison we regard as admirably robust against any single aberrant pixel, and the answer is 1.04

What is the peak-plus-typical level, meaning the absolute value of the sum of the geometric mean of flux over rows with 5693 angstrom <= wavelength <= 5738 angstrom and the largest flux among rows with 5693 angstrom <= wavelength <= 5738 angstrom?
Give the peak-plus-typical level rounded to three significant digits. 54.1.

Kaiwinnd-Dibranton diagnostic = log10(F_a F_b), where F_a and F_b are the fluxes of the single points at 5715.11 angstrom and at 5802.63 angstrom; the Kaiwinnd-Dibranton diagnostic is 2.87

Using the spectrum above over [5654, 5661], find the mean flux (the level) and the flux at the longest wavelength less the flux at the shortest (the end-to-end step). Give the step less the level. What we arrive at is -28.0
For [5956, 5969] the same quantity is -25.0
